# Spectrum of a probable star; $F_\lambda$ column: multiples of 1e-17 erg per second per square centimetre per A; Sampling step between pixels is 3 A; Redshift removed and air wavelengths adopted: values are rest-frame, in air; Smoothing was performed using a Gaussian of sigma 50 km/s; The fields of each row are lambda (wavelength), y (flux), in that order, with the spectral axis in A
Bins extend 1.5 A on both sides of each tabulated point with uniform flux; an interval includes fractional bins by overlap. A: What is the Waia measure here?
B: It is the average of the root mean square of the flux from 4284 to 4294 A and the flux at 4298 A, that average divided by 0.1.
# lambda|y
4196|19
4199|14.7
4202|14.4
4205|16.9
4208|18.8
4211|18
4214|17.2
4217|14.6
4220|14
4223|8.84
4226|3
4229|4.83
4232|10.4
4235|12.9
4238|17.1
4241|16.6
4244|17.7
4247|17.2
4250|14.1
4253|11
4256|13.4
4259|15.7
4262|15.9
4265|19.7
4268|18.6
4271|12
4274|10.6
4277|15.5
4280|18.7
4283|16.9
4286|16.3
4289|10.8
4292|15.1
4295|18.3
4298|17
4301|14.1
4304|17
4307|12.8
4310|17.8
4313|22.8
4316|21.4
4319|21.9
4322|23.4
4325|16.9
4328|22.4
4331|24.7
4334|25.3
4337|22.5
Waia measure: 156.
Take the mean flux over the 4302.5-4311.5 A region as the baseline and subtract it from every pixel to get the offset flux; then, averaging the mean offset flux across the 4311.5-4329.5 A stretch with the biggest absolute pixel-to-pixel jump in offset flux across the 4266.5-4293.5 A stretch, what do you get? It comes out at 6.1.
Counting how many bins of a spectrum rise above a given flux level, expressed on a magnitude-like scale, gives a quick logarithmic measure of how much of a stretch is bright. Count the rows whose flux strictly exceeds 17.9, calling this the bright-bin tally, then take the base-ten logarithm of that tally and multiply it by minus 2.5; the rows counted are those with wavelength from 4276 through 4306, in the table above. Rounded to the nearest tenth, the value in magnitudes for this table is -0.8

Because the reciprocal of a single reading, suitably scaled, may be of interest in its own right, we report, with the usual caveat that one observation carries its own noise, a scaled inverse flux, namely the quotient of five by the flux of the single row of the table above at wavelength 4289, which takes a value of 0.46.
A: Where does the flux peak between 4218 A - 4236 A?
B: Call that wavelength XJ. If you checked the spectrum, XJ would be 4220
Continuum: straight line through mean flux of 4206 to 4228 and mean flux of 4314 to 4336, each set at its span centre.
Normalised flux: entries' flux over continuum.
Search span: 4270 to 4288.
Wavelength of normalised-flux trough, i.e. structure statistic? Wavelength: 4274 A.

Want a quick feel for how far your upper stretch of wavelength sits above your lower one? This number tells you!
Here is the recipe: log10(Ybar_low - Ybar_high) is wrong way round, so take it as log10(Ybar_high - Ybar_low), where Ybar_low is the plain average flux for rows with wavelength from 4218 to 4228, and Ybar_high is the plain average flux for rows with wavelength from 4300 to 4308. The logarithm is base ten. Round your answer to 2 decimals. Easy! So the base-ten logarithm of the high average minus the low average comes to 0.78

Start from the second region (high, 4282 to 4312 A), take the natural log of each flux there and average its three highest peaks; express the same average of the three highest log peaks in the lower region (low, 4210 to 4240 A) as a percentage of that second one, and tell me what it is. 99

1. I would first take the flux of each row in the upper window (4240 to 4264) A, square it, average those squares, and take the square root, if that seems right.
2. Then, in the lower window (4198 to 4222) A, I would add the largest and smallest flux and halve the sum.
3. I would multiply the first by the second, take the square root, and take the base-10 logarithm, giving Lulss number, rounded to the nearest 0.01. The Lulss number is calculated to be 1.20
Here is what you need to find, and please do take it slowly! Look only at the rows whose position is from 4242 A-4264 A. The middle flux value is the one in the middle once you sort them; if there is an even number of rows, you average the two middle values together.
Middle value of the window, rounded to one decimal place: 15.7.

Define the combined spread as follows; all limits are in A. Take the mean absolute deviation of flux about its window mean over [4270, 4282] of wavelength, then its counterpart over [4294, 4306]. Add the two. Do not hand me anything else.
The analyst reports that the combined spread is 4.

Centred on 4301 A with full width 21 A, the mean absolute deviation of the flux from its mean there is 1.7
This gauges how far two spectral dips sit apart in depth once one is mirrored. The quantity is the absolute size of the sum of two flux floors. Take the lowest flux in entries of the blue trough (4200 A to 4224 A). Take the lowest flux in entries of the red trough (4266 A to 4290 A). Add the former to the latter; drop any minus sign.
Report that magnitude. 19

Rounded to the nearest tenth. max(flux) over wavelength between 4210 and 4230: 18.0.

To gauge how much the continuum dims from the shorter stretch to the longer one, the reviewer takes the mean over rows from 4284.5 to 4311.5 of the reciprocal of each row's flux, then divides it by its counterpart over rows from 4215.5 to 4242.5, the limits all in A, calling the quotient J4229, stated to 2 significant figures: 0.55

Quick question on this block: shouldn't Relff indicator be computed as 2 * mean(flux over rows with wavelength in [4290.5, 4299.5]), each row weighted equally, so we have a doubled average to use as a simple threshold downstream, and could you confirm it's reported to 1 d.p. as 33.6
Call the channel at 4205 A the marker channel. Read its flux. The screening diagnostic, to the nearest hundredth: 16.90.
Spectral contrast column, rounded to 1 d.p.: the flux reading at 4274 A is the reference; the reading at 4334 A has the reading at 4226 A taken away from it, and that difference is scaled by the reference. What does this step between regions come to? 2.1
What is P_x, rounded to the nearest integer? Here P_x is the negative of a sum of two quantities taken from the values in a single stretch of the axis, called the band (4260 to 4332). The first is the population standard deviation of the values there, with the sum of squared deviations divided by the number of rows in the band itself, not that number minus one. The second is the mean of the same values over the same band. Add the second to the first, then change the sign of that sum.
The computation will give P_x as -21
